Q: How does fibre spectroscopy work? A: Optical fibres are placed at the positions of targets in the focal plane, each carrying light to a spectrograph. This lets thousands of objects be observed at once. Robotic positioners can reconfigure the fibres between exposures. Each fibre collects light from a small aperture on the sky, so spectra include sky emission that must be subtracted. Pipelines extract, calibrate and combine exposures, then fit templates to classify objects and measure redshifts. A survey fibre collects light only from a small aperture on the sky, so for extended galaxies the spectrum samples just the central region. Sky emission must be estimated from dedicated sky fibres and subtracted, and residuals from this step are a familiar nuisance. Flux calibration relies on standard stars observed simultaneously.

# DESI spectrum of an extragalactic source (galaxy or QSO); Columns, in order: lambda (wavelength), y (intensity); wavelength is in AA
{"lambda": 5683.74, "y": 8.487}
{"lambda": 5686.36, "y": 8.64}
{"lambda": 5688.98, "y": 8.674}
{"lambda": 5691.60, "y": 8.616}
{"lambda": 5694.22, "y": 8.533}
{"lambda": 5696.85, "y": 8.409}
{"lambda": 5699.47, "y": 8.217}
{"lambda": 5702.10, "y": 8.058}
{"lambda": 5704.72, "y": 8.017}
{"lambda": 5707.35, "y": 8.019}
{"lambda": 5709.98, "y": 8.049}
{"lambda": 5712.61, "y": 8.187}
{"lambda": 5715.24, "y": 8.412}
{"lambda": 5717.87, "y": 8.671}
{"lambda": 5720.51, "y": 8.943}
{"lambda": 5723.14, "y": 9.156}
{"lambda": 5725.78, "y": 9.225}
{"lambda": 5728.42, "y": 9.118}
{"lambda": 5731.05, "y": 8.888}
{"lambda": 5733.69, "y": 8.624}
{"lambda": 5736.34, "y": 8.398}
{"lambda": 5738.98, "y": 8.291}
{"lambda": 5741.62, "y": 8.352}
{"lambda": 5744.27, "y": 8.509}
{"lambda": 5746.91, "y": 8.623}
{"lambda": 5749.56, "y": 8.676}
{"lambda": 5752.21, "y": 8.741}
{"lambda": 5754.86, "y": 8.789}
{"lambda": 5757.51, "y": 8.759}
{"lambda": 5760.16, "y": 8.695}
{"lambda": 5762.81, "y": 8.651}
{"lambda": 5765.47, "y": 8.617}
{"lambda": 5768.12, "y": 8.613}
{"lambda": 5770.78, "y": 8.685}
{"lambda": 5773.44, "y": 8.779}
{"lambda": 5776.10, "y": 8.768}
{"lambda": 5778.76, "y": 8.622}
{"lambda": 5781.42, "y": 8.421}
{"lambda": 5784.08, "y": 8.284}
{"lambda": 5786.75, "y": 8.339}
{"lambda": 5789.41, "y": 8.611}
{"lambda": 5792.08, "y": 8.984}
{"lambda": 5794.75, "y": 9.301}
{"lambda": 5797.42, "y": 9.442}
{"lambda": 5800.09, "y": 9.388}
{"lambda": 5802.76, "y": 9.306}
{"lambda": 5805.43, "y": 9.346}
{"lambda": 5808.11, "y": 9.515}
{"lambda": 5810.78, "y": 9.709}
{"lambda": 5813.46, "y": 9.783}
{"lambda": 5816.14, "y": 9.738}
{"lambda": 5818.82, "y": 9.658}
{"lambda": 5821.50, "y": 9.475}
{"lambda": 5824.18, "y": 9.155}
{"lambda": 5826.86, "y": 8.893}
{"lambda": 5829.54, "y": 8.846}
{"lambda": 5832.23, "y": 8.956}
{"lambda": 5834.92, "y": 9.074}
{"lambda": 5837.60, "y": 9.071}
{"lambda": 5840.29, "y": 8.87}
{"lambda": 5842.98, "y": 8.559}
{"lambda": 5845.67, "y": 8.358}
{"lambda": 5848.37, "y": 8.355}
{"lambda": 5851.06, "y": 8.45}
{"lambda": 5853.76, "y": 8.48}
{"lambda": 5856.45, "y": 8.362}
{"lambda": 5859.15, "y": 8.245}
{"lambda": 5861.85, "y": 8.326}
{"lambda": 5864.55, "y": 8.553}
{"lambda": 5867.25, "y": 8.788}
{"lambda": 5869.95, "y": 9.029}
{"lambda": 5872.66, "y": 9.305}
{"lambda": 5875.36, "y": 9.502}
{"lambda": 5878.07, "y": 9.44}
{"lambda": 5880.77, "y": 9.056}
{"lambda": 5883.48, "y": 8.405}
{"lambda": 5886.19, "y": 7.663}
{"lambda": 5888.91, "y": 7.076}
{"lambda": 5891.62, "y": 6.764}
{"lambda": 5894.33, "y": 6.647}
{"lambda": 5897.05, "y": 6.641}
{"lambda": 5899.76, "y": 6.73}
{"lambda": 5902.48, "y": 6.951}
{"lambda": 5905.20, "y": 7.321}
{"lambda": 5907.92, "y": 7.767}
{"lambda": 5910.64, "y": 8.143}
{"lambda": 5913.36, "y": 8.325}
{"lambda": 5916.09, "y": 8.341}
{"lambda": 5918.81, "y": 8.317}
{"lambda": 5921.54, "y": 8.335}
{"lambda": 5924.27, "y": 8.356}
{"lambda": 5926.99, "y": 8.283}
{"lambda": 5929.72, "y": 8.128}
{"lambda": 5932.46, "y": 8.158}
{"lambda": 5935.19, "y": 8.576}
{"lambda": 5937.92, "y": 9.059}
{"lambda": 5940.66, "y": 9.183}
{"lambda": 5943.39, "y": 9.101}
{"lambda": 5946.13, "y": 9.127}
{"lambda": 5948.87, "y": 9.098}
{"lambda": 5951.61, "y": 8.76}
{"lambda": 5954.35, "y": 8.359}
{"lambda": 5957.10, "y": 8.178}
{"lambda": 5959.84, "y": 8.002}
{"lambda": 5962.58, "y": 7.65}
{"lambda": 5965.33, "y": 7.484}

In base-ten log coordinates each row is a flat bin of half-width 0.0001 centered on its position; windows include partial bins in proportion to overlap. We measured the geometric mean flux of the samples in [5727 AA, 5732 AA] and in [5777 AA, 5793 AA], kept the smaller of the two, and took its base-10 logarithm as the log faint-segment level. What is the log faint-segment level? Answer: 0.93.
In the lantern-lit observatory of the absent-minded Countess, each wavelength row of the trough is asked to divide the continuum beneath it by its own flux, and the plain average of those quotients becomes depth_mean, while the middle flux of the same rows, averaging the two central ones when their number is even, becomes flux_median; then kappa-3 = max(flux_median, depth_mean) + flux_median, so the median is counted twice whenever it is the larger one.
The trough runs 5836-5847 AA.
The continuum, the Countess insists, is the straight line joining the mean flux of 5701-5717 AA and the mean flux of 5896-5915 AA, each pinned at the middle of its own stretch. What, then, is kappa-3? 17.4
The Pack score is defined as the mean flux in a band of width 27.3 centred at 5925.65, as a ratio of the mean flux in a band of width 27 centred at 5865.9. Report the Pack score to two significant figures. 0.95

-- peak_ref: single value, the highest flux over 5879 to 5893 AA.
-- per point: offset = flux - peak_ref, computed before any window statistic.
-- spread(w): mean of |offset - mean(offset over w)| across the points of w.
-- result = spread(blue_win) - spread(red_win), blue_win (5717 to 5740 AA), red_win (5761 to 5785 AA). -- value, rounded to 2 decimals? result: 0.17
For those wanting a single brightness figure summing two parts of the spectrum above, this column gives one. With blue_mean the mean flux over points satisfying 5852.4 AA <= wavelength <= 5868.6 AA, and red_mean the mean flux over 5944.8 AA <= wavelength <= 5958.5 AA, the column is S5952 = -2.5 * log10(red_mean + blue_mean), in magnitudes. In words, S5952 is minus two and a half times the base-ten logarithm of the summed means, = -3.09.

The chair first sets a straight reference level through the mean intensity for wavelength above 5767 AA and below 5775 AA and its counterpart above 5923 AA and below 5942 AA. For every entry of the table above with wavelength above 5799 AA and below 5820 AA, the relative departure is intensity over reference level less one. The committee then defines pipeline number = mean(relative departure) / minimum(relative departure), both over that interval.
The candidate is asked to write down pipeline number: 1.4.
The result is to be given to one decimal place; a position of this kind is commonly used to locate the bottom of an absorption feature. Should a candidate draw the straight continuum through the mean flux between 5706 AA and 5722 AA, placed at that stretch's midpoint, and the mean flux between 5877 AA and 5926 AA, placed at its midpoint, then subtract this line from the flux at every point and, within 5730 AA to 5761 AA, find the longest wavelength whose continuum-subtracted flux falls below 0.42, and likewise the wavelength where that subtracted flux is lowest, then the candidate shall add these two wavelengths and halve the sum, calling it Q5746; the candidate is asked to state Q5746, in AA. 5744.3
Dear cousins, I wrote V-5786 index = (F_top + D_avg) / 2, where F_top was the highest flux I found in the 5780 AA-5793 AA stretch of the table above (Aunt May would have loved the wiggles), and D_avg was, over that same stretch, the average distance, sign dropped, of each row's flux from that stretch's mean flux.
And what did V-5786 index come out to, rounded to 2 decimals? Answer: 4.60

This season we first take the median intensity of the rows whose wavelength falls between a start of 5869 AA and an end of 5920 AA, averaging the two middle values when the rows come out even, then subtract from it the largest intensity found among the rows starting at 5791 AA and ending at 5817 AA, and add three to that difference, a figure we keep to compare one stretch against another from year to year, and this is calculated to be 1.4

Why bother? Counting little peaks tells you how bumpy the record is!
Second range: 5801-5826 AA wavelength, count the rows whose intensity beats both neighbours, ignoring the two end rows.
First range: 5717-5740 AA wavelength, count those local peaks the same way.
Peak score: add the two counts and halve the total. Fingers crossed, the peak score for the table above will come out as 1.00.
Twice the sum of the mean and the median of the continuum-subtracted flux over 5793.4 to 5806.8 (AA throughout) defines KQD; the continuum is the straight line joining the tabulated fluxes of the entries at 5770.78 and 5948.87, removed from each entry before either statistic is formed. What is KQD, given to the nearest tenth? 2.4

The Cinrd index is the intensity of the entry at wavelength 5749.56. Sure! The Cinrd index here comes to 8.676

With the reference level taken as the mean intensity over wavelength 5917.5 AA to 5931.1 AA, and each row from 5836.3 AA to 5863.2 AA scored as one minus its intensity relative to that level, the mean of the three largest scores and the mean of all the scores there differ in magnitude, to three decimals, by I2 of 0.024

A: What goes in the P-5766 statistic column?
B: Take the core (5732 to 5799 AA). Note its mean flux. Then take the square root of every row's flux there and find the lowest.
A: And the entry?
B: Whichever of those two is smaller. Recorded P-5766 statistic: 2.88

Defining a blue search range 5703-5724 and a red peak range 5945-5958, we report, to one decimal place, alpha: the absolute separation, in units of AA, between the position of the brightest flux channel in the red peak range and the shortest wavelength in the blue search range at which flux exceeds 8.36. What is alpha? 230.9 AA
